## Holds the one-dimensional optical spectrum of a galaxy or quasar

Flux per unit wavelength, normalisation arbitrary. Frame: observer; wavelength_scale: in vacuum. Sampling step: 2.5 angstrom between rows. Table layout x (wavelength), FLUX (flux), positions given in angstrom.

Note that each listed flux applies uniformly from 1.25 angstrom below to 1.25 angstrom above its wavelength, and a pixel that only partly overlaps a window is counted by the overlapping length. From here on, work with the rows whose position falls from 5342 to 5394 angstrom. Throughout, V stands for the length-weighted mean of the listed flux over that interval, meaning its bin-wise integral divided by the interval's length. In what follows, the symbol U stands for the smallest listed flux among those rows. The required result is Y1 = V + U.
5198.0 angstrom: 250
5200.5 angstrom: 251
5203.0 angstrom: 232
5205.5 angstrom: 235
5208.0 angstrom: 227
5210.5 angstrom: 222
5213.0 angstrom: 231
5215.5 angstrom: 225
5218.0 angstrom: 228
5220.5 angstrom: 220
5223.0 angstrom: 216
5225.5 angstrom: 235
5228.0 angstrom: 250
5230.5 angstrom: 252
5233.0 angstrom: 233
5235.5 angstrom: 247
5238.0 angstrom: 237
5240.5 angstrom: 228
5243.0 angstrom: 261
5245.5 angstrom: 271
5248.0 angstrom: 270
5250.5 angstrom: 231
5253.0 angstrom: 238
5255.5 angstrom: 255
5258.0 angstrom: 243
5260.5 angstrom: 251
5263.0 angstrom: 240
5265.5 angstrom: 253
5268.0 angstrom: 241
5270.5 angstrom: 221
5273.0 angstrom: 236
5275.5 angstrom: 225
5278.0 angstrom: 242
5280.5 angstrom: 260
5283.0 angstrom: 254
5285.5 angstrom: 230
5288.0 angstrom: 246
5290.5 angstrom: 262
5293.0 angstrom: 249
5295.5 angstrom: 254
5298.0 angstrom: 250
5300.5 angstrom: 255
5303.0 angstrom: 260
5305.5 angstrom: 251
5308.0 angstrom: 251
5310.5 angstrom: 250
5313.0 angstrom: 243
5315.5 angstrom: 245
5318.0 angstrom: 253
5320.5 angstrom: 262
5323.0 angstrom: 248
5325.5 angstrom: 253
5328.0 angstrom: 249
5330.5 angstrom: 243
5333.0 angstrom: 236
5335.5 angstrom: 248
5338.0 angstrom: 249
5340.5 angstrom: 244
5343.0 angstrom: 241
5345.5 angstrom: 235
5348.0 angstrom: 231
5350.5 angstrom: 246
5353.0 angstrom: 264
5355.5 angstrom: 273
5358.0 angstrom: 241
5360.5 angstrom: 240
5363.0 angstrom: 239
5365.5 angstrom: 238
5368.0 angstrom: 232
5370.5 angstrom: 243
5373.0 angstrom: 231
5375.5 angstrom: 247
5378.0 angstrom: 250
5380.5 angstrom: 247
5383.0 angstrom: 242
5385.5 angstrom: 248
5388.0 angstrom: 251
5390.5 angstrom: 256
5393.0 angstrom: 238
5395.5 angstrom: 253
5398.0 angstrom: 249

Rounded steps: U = 231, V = 244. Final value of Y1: 475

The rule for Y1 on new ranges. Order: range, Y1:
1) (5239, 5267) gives 477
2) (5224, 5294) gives 466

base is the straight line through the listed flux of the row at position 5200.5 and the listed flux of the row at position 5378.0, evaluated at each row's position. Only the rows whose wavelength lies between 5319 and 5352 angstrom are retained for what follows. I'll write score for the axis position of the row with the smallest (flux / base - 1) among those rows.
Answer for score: 5348.0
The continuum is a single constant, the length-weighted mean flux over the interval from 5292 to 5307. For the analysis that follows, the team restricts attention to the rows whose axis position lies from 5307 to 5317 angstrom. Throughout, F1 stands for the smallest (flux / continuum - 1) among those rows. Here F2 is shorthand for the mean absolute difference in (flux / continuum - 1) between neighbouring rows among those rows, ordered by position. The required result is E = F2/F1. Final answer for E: -0.3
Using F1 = -0.040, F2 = 0.01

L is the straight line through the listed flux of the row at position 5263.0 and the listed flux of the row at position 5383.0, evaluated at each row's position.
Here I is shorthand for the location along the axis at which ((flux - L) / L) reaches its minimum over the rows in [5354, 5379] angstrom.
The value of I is 5373.0 angstrom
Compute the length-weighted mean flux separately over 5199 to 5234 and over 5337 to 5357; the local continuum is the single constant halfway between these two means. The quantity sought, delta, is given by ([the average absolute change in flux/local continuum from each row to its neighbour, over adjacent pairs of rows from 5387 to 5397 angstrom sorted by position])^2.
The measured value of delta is 0.0028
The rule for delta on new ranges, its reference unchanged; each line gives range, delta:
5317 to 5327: 0.0015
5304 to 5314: 0.0001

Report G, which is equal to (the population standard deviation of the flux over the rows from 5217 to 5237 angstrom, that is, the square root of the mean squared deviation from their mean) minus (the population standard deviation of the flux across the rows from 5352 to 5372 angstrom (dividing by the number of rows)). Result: -0.6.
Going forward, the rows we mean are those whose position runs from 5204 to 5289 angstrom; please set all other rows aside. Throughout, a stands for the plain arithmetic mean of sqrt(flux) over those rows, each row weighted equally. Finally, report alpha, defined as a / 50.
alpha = 0.310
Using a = 15.5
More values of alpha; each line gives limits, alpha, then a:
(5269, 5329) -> 0.315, 15.7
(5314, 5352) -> 0.313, 15.7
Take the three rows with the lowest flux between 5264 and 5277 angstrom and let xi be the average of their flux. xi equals 227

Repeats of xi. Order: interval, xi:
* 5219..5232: 224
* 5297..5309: 251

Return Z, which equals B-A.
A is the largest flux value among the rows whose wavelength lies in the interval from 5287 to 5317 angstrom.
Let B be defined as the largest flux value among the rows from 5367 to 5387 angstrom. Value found -12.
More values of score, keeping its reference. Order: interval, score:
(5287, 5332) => 5313.0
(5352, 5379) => 5373.0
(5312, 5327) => 5313.0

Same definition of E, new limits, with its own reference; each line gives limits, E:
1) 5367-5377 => -0.6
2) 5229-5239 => -0.7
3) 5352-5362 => -1.1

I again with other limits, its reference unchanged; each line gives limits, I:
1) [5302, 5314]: 5313.0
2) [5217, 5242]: 5223.0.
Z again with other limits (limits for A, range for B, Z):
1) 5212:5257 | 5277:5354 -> -7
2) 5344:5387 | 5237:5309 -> -2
